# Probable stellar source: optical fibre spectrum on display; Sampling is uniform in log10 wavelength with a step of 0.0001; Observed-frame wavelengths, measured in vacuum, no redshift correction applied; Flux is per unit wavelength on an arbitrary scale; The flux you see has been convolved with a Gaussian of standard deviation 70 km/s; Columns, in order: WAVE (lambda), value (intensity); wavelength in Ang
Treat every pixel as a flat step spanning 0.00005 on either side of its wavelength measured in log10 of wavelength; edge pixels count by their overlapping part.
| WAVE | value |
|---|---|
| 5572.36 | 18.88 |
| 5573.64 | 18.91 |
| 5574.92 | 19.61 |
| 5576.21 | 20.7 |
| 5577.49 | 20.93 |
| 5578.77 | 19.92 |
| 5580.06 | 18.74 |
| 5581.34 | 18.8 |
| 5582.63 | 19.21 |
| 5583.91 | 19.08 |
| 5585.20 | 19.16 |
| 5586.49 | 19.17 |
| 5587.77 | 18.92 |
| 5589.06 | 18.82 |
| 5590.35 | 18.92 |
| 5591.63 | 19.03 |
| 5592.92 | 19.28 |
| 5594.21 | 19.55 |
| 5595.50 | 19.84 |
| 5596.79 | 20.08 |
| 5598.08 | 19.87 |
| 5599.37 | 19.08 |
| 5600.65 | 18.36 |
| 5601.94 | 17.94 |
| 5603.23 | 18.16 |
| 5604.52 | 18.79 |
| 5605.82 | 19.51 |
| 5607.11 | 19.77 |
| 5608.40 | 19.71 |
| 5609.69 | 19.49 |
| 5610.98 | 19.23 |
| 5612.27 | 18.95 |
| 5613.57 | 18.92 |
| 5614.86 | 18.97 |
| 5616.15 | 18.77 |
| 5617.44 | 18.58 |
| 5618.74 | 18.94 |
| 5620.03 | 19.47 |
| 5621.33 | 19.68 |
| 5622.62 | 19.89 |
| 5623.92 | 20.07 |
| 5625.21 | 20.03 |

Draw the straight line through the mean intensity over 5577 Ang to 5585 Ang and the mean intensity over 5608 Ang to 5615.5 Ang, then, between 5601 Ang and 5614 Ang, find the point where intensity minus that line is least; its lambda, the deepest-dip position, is 5601.94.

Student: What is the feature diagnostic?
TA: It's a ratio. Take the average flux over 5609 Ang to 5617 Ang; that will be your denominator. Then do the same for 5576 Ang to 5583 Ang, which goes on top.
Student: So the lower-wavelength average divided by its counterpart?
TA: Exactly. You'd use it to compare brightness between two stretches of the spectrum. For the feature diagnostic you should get 1.03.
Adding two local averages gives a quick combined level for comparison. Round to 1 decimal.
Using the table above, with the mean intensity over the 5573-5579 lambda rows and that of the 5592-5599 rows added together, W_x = 39.7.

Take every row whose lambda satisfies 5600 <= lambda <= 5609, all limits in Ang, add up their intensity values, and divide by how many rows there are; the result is 18.9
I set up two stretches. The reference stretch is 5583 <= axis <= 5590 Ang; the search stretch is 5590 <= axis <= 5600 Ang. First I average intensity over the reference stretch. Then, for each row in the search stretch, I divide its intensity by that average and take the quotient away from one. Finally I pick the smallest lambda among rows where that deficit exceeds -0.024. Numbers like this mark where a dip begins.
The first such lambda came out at 5590.35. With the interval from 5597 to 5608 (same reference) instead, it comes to 5599.37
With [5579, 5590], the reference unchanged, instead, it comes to 5580.06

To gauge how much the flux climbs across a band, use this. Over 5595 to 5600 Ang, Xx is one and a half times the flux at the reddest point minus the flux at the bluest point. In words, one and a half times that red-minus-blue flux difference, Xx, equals -1.1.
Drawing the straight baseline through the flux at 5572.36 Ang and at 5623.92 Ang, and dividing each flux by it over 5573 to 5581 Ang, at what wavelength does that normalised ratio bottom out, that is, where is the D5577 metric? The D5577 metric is 5580.06 Ang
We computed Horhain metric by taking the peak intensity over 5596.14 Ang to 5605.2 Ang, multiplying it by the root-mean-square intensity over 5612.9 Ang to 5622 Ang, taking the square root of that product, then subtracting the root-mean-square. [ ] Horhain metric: 0.51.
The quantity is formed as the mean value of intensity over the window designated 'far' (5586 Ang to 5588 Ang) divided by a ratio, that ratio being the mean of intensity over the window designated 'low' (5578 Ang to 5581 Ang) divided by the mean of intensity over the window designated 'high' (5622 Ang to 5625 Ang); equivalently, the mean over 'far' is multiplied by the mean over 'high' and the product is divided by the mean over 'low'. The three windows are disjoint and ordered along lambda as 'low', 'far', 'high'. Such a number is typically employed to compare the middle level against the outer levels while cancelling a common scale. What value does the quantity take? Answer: 19.7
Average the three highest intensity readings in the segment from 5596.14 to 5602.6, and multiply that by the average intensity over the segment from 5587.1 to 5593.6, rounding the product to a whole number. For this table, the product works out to 374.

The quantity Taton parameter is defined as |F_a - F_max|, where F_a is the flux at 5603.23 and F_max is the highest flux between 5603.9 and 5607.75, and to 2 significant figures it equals 1.6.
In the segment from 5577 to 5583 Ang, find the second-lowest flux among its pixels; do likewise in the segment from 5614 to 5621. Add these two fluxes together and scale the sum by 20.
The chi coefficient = 751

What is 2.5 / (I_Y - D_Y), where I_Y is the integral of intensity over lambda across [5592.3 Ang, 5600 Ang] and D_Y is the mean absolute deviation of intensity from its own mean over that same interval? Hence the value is 0.017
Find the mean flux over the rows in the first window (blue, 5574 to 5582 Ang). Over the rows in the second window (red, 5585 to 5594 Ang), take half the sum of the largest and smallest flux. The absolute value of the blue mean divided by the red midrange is 1.04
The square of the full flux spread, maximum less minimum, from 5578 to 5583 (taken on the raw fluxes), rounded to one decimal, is 1.4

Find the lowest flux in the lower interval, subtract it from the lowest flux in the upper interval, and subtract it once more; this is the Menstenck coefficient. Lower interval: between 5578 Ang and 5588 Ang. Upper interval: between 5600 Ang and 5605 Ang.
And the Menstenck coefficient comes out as -19.5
